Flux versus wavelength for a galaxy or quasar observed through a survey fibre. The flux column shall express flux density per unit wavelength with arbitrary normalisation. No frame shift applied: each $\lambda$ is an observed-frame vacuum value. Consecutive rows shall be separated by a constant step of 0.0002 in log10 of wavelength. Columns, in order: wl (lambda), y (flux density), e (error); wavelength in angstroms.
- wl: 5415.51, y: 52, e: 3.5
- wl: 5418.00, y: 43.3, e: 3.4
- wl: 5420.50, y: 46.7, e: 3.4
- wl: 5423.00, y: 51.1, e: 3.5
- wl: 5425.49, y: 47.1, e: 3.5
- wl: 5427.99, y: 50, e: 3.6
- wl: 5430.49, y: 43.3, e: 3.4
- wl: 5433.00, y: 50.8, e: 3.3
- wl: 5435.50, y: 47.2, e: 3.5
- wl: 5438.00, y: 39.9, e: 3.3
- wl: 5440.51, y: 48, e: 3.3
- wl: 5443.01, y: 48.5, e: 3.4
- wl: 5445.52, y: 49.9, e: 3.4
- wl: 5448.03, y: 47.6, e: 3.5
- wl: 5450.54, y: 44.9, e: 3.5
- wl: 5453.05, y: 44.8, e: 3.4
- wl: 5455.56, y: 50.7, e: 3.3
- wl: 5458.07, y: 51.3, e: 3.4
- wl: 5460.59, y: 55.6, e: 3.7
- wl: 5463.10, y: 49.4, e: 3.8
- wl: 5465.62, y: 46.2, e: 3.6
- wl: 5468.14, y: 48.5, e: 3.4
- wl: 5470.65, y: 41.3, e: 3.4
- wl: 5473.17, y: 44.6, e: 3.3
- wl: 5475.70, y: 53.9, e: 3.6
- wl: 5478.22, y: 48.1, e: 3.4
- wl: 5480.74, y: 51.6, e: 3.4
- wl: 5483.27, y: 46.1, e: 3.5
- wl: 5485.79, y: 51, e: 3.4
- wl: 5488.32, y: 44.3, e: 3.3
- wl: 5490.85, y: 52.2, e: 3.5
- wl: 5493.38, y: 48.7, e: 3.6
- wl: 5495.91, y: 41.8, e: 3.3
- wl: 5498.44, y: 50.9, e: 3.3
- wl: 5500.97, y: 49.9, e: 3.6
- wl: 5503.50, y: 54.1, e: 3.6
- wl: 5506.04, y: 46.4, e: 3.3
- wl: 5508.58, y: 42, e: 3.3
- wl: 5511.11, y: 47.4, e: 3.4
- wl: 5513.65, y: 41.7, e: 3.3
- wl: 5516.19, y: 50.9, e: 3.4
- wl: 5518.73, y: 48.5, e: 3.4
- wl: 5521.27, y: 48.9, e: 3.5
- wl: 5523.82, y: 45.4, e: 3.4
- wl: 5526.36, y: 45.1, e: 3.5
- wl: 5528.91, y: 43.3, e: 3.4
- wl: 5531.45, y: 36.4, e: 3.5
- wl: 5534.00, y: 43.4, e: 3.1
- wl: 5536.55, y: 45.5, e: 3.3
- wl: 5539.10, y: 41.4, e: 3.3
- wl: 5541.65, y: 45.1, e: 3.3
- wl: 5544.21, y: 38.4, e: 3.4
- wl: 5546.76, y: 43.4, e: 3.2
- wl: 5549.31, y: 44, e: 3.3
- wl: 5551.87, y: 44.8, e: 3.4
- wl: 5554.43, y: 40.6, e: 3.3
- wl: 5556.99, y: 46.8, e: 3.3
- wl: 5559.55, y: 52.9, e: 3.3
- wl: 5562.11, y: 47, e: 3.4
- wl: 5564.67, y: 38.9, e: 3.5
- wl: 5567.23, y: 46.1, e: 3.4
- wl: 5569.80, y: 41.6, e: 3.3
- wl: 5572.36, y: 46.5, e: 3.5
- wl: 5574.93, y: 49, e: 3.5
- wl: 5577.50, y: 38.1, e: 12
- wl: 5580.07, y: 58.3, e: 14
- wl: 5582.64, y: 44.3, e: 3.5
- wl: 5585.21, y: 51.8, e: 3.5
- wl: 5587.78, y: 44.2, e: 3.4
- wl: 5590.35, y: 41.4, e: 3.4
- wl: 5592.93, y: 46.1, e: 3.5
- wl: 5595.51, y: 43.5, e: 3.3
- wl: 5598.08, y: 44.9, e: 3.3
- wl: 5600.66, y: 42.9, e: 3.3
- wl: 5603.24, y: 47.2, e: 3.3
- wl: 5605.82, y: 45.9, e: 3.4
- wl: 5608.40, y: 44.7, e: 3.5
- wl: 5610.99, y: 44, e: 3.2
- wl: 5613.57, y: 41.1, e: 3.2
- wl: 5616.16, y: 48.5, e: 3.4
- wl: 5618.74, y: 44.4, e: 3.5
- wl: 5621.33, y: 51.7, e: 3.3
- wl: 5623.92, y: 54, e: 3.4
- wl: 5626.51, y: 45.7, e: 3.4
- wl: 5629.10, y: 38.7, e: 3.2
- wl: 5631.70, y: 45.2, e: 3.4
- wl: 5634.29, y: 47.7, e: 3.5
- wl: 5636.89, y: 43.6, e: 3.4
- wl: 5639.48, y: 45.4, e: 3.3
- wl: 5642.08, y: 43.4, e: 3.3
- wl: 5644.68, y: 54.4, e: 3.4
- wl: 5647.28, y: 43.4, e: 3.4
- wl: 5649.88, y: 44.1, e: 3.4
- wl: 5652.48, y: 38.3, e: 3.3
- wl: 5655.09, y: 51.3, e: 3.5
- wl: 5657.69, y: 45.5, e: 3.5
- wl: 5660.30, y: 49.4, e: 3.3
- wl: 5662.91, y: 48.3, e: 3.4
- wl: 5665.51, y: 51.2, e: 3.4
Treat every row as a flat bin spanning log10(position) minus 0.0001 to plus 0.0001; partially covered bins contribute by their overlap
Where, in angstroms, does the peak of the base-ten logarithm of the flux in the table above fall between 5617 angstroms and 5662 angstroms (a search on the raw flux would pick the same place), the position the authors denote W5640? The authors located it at 5644.68 angstroms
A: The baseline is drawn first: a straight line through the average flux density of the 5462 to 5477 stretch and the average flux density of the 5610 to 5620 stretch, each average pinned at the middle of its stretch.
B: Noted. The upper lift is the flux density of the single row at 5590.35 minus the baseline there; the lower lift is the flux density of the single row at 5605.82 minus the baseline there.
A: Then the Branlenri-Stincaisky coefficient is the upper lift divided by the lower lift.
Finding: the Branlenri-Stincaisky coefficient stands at -3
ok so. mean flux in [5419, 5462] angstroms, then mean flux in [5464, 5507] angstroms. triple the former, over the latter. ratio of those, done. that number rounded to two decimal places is 2.99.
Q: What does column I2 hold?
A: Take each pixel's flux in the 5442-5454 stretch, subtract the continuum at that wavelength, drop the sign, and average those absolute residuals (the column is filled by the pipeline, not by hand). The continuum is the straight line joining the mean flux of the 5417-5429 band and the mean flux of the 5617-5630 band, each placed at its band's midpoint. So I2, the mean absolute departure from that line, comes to 1.7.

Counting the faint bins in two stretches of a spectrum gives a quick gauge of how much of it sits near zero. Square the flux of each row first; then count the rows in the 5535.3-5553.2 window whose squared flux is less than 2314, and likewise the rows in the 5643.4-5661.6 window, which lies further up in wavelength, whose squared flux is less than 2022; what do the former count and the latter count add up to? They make 10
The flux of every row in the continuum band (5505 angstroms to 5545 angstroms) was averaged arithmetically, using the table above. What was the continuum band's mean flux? 44.4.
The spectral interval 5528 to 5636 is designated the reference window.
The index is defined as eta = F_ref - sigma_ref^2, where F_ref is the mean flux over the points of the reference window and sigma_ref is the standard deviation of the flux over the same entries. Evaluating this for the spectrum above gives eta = 26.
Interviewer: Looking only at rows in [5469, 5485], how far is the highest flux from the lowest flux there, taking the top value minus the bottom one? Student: 12.6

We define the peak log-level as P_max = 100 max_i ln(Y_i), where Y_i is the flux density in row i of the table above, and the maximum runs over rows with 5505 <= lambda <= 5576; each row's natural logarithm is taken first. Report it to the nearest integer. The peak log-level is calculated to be 397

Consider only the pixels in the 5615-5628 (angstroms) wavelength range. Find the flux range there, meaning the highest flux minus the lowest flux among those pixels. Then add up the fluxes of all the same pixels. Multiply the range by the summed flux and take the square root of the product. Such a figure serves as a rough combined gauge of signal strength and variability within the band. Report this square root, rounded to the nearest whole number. 48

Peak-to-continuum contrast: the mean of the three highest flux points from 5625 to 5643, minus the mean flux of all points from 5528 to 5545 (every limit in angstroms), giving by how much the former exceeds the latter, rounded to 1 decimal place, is 4.3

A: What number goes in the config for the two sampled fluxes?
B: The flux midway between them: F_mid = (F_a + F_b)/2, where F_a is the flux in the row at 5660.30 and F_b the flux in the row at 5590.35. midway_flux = 45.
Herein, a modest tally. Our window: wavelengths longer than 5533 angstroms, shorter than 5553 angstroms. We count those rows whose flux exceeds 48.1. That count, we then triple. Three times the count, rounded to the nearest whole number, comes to 0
